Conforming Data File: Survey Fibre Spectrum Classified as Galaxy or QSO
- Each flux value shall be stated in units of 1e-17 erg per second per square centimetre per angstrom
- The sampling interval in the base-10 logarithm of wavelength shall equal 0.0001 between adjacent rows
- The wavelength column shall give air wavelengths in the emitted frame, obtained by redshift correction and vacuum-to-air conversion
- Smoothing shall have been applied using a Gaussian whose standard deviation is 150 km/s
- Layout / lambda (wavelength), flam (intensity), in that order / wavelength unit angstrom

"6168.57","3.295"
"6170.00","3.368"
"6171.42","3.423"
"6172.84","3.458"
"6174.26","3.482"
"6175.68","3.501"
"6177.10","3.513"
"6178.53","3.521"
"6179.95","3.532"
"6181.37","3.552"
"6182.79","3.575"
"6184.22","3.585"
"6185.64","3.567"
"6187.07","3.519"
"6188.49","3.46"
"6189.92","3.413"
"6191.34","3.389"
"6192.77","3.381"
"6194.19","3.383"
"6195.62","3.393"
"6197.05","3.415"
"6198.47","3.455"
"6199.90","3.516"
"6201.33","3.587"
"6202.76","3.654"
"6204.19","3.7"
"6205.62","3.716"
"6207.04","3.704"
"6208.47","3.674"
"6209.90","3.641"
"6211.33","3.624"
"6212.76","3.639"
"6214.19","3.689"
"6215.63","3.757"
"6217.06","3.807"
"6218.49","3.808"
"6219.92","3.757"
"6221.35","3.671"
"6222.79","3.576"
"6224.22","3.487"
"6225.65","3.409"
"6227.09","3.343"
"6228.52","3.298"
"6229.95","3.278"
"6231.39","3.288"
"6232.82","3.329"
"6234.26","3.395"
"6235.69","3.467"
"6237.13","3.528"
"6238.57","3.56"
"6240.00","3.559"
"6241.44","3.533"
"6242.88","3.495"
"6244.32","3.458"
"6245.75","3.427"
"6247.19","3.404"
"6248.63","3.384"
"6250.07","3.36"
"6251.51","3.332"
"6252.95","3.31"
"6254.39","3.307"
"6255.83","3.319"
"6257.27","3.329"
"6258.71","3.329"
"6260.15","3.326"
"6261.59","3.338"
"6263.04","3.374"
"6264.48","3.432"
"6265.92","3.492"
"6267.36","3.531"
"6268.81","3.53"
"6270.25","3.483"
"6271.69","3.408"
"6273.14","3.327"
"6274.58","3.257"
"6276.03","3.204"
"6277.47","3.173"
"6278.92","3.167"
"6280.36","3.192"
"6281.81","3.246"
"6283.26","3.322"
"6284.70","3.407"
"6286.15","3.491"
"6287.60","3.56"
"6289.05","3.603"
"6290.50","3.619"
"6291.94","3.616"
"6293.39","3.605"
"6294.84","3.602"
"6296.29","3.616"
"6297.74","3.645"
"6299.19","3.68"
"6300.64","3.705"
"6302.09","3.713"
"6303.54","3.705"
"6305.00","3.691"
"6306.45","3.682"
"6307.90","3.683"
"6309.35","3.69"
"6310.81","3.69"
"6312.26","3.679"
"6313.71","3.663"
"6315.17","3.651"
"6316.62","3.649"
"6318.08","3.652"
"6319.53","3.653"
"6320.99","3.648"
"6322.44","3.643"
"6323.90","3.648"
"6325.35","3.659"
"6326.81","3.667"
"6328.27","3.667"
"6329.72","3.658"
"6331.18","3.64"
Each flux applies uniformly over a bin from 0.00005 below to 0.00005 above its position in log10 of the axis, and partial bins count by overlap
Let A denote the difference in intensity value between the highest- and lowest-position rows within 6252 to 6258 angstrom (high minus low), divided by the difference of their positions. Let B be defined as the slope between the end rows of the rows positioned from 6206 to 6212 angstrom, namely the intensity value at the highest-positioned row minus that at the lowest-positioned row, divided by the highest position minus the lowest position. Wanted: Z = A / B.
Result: -0.2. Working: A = 0.00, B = -0.019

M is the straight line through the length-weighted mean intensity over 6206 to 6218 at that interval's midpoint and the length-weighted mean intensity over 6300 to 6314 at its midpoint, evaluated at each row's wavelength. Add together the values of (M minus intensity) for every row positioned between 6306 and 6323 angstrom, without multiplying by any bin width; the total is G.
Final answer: 0.3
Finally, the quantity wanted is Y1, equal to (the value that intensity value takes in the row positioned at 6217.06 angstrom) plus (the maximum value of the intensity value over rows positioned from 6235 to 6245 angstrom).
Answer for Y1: 7.37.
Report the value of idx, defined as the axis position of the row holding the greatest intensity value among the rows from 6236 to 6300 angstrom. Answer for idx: 6299.19 angstrom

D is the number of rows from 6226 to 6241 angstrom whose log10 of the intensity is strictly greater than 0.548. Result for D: 2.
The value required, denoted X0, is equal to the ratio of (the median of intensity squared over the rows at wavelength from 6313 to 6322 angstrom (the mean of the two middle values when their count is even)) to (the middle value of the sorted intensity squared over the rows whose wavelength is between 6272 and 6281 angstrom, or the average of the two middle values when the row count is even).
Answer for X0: 1.30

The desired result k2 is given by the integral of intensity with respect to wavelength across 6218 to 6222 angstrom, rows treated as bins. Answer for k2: 15.0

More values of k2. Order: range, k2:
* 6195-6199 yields 13.7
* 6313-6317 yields 14.6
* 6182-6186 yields 14.3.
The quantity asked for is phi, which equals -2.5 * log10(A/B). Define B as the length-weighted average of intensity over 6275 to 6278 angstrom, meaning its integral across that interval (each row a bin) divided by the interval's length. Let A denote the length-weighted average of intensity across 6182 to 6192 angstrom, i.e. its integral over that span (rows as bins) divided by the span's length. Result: -0.099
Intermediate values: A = 3.50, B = 3.20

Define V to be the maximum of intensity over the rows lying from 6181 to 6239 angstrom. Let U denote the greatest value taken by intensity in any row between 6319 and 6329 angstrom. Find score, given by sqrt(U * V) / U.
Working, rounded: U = 3.667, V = 3.808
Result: 1.02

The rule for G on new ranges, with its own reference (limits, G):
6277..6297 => 3.5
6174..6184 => 1.2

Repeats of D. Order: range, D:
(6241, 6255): 1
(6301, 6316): 10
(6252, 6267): 0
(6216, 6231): 5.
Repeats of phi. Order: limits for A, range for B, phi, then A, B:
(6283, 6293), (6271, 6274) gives -0.054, 3.53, 3.36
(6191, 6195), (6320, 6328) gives 0.083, 3.38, 3.65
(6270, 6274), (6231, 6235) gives -0.015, 3.39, 3.35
